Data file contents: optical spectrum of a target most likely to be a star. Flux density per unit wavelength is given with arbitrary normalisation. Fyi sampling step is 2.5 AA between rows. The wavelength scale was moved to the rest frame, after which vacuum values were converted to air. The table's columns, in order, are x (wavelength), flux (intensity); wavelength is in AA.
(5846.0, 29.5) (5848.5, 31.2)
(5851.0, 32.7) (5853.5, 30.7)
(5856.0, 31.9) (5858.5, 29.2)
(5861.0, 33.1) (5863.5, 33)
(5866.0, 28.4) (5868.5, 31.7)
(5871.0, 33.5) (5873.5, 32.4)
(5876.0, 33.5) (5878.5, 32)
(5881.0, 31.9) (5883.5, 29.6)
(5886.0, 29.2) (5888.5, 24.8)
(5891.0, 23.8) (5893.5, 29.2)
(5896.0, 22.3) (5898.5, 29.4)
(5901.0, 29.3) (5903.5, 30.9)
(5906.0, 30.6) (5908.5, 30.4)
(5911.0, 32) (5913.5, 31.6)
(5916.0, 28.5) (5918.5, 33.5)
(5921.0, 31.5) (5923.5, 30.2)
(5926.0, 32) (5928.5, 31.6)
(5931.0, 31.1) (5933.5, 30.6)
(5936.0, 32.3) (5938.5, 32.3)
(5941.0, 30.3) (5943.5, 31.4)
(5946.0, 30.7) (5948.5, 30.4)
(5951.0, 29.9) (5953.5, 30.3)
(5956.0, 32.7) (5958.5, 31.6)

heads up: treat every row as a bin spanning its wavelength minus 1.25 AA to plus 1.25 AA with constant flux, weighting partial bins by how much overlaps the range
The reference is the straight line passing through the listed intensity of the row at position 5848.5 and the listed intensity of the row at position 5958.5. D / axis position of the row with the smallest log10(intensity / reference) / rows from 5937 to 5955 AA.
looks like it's 5951.0 AA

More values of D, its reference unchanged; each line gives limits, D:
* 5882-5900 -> 5896.0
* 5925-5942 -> 5941.0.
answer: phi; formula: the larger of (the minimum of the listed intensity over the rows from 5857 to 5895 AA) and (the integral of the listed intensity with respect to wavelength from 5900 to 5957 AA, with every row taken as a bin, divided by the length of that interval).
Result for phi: 31.0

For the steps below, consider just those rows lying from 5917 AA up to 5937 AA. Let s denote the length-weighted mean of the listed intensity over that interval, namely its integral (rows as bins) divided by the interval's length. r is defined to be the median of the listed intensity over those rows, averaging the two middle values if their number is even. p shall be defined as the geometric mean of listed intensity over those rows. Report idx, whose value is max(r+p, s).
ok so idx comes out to 63.1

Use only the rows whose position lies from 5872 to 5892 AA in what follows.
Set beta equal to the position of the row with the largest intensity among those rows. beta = 5876.0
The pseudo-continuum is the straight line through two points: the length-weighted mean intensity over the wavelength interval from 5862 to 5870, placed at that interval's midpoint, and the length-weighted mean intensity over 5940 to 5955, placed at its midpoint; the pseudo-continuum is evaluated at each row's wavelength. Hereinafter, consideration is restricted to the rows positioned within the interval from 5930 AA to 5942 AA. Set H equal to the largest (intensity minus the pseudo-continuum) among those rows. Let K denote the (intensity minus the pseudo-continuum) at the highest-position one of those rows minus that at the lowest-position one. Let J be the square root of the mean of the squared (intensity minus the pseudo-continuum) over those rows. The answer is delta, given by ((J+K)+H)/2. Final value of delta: 1.0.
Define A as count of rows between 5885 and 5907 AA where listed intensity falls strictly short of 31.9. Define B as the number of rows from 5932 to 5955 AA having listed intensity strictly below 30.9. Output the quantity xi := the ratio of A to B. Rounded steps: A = 9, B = 6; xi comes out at 1.5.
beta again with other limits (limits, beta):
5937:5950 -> 5938.5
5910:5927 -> 5918.5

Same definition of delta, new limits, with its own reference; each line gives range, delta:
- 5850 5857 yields 0.8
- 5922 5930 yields 1.8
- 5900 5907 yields 1.1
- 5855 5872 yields 3.0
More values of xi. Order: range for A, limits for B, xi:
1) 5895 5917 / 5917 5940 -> 4.0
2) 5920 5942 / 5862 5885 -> 3.0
